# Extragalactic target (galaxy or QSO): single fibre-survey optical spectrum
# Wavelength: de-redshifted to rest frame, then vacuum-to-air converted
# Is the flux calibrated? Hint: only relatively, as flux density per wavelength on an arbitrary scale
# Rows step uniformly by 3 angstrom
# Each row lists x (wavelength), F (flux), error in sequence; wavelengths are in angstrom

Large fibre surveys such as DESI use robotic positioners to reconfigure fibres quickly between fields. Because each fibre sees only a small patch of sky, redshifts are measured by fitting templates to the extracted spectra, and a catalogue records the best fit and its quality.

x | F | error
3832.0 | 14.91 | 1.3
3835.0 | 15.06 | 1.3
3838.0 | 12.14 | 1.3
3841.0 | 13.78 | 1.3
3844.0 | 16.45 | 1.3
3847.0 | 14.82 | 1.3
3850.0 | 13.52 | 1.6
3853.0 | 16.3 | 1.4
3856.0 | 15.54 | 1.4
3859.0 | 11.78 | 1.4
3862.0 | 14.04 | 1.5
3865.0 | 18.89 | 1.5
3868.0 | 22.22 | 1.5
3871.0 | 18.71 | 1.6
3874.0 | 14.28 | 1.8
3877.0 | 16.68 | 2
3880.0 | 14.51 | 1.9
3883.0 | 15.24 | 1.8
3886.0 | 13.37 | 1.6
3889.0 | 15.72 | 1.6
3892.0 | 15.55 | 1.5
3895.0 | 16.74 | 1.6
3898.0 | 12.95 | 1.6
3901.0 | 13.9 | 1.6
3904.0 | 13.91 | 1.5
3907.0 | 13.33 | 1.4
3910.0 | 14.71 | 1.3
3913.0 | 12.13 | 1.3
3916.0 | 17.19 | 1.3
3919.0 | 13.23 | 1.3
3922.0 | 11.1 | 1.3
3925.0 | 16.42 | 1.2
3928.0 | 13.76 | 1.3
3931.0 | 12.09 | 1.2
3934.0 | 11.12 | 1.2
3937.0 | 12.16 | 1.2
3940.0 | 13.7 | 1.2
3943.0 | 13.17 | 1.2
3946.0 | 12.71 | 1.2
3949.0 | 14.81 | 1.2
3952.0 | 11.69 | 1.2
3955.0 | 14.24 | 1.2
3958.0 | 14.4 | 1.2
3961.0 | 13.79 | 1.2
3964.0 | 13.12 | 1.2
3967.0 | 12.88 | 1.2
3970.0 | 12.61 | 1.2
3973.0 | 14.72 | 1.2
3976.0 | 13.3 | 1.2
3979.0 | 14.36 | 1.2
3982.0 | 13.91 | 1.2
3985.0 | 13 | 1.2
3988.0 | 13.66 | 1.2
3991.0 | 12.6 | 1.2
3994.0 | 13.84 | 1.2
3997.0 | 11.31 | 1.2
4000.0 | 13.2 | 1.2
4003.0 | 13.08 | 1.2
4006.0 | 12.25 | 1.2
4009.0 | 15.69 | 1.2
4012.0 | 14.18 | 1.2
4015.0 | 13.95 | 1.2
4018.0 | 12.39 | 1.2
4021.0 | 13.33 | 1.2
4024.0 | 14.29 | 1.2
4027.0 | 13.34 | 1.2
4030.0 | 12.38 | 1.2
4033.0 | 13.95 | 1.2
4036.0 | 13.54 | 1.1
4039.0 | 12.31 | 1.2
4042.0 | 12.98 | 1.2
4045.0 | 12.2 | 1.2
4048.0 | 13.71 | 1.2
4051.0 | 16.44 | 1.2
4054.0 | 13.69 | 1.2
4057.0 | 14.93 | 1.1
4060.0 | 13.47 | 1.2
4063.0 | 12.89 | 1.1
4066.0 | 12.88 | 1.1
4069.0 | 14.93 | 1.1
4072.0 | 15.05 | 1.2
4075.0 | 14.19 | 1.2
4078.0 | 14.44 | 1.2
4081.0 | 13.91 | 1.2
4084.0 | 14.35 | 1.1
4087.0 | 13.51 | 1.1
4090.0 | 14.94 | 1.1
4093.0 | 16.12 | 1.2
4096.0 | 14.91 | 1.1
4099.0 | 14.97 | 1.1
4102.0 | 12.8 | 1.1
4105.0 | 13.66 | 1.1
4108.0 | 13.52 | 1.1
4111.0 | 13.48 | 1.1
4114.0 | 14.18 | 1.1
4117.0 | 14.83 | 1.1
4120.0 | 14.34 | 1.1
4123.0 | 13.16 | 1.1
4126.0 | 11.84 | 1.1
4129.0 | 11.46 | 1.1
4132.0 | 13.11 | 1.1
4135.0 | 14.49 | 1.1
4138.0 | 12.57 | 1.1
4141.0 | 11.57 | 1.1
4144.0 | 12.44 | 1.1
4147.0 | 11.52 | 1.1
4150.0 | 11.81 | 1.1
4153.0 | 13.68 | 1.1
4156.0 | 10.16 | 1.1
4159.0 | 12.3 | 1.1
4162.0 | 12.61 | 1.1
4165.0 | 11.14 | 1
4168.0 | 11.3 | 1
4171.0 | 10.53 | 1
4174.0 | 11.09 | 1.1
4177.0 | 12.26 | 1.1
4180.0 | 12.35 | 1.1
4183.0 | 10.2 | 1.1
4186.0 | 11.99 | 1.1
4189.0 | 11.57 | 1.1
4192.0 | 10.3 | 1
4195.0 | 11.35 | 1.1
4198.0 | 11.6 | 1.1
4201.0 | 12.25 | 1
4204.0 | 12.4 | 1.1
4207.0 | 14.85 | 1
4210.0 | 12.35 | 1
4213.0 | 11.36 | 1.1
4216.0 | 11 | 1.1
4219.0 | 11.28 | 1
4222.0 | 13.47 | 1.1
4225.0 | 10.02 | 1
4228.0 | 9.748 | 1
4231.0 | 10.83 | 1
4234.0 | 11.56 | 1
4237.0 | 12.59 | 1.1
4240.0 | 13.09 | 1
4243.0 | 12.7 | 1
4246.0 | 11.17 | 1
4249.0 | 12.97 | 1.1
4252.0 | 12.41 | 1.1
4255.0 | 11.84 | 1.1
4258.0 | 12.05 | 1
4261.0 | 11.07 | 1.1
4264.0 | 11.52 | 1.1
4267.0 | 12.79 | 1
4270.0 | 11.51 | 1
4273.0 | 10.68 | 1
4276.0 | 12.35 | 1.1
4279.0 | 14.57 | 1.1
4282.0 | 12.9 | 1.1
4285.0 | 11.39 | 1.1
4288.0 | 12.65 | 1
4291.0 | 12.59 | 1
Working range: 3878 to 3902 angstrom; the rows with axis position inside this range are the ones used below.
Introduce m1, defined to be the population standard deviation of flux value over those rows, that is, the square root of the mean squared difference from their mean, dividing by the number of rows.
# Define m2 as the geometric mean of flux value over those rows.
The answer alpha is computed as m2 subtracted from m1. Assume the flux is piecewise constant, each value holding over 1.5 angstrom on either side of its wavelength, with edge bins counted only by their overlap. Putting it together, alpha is -13.5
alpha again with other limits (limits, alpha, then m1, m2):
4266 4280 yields -11.0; 1.31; 12.3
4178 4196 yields -10.5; 0.80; 11.3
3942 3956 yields -12.2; 1.11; 13.3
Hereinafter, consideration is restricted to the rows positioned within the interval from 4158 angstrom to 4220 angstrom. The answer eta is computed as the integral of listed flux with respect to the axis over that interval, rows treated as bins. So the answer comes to 726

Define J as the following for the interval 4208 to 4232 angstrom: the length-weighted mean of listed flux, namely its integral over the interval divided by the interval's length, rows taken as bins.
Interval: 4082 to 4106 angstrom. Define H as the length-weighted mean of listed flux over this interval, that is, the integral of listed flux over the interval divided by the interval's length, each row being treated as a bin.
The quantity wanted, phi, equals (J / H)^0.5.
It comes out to 0.89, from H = 14.4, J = 11.3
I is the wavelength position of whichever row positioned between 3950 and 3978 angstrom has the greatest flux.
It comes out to 3973.0 angstrom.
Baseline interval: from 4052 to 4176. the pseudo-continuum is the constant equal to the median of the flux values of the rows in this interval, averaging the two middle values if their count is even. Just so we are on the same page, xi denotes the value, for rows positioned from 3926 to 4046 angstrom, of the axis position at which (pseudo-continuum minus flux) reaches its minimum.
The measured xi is 4009.0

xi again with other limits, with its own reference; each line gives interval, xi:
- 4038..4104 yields 4051.0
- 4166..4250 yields 4207.0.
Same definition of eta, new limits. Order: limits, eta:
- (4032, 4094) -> 868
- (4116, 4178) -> 761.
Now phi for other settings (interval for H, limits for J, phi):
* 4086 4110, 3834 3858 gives 1.01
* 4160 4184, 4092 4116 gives 1.11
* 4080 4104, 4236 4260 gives 0.92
